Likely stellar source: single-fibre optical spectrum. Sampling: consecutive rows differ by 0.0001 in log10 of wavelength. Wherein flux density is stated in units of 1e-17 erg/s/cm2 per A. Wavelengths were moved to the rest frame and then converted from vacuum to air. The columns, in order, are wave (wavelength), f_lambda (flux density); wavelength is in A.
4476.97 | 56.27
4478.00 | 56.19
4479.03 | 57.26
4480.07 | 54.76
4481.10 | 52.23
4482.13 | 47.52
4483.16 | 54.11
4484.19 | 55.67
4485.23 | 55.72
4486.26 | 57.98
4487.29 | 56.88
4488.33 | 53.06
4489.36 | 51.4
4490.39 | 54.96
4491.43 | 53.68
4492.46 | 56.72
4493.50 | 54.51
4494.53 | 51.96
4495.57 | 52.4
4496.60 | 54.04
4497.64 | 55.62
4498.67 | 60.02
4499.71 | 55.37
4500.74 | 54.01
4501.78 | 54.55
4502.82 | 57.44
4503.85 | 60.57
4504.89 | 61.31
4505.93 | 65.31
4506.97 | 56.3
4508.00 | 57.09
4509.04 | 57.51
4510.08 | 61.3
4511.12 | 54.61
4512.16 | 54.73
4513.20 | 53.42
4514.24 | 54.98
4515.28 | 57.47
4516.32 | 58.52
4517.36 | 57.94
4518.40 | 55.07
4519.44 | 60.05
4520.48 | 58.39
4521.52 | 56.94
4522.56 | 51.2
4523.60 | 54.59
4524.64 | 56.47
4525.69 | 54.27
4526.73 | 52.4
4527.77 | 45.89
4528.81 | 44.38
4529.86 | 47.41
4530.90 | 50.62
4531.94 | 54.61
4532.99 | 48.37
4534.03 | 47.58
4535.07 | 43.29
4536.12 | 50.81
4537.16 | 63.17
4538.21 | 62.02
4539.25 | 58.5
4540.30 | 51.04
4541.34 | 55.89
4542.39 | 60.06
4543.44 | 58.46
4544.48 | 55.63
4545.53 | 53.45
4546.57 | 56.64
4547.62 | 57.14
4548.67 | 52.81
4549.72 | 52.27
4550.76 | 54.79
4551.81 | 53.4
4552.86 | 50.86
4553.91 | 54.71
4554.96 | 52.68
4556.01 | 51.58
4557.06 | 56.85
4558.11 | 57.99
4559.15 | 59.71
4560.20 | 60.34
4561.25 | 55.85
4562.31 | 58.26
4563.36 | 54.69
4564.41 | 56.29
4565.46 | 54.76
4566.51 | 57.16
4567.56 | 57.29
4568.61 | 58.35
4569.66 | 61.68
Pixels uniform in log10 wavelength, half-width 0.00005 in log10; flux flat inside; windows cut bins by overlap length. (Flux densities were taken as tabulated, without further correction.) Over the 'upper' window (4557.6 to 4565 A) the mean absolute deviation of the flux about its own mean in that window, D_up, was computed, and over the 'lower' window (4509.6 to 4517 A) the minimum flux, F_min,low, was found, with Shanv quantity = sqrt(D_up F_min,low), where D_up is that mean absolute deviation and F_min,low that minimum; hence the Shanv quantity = 9.5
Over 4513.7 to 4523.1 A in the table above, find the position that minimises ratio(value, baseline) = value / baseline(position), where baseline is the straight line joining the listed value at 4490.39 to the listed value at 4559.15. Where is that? 4522.56 A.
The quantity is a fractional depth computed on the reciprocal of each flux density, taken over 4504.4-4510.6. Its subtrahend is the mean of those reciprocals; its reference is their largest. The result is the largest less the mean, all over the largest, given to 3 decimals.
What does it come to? 0.056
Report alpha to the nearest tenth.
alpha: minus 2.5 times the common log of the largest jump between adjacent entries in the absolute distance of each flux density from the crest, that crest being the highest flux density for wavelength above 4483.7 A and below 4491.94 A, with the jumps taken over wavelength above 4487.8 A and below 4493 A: -1.4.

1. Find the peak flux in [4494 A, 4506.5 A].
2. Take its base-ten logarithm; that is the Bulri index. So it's 1.815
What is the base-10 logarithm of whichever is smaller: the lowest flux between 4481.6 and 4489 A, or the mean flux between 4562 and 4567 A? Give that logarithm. 1.68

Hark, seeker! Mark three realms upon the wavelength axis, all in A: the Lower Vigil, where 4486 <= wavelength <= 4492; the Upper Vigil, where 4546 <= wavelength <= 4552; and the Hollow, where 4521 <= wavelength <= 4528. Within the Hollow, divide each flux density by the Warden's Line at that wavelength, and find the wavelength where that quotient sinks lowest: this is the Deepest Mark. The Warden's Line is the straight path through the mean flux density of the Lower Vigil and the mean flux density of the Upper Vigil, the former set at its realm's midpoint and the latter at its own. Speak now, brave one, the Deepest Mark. 4527.77 A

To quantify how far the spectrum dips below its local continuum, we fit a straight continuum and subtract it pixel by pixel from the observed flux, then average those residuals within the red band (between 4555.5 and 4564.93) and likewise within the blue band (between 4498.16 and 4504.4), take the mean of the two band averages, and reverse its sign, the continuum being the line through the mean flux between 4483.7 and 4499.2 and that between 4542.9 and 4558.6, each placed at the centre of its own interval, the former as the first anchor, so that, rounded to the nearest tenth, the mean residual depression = -2.2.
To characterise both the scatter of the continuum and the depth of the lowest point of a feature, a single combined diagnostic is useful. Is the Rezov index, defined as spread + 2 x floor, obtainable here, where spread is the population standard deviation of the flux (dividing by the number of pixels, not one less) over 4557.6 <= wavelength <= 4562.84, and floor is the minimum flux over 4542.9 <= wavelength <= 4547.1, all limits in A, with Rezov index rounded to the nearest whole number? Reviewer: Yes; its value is 108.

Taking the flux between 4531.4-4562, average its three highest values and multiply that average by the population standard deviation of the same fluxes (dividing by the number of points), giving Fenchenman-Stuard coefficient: 271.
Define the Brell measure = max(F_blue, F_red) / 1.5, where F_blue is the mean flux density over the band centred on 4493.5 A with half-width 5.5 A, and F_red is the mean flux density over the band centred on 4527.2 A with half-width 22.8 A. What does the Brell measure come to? 36.7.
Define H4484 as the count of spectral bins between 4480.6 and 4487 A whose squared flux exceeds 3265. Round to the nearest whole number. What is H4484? 1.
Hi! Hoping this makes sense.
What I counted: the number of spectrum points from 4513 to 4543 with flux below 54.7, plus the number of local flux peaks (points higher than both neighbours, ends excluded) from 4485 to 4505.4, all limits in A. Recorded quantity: 19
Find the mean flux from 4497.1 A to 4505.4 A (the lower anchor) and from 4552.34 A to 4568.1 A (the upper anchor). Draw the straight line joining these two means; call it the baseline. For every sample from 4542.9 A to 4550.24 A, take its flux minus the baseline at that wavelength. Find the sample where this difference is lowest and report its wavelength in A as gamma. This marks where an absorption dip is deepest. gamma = 4549.72 A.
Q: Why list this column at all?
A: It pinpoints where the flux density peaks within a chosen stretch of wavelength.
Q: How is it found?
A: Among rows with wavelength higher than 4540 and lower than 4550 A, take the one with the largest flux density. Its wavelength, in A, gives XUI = 4542.39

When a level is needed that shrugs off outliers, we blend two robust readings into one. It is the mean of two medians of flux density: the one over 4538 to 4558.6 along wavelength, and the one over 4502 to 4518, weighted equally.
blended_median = 56.3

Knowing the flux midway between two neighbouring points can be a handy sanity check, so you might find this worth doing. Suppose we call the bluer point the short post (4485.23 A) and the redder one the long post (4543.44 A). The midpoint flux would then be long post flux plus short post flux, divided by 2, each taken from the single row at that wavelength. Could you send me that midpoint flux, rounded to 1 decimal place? 57.1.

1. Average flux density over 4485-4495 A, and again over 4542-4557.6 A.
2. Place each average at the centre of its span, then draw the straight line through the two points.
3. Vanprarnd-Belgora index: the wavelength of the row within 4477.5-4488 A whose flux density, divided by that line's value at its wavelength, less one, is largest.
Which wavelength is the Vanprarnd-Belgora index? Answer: 4486.26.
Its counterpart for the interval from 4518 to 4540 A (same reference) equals 4537.16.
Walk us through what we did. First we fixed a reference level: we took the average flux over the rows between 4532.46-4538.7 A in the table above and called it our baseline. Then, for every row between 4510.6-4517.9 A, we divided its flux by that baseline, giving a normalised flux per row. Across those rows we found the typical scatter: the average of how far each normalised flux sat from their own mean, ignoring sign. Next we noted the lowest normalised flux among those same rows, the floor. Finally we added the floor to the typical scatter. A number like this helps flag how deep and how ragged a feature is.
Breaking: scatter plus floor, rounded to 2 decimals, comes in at 1.05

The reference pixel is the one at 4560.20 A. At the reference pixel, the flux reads 60.34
